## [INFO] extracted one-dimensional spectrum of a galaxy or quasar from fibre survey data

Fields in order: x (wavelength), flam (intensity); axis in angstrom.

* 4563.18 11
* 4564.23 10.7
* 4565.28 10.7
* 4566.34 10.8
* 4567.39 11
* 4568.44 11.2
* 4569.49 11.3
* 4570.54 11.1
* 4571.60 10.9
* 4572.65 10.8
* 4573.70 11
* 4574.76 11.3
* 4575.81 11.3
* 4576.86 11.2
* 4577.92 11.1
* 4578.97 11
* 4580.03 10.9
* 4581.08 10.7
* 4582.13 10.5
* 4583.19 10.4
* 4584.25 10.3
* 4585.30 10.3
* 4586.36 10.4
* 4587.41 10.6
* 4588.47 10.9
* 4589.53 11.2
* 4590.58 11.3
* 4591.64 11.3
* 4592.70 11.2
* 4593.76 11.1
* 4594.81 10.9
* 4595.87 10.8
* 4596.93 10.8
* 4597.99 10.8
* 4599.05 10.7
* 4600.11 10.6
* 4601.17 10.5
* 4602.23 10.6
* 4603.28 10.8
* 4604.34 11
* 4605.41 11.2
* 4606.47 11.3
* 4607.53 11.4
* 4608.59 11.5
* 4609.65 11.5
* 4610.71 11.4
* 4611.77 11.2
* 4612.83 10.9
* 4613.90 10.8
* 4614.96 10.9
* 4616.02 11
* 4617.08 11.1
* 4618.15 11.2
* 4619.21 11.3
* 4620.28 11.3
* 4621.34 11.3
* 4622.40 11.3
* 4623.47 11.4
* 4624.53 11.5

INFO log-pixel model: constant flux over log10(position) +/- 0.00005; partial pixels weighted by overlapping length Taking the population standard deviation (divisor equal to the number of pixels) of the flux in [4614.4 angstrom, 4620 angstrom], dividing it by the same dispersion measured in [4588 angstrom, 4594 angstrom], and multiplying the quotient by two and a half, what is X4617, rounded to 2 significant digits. 2.6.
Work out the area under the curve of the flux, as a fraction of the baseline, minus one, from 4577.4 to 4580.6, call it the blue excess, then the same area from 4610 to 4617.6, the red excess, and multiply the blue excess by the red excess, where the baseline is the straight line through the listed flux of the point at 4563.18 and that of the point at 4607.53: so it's 0.011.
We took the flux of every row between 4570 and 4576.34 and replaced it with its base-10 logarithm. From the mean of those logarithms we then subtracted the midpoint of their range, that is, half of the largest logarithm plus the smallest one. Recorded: 0.001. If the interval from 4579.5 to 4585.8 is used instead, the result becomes -0.003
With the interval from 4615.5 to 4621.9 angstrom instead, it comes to 0.002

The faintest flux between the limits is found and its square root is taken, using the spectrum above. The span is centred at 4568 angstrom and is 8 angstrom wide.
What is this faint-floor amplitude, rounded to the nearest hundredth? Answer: 3.27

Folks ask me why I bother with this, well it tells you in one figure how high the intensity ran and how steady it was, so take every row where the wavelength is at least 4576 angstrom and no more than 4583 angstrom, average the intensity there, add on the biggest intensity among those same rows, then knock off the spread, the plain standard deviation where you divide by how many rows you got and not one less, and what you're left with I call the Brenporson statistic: 21.9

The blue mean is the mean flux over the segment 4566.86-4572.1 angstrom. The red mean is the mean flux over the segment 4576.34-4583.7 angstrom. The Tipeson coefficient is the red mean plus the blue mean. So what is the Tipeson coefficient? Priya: 21.9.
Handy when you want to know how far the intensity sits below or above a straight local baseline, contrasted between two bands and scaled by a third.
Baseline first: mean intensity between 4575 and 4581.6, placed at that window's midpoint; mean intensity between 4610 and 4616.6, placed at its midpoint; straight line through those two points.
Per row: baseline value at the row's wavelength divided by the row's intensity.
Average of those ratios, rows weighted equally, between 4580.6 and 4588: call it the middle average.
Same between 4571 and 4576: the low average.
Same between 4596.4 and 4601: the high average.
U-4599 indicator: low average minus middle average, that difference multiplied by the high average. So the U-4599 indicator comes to -0.059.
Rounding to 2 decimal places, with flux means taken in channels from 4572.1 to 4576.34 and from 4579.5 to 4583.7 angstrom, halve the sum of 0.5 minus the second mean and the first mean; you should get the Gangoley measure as 0.49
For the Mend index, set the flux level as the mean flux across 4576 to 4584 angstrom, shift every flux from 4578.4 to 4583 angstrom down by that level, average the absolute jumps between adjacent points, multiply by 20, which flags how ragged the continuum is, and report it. 3.3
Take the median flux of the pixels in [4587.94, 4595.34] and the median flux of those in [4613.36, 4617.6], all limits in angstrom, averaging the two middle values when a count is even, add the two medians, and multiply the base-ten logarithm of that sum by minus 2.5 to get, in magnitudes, -3.36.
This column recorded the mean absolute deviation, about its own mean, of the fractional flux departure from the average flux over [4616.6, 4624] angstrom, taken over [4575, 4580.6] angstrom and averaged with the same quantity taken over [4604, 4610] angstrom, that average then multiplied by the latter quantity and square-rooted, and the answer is 0.013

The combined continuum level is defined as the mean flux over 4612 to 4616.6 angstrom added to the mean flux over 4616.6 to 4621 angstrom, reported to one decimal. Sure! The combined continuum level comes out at 22.1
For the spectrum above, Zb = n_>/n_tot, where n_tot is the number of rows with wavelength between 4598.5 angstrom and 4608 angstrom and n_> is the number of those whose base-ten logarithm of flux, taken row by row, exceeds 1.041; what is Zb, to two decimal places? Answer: 0.44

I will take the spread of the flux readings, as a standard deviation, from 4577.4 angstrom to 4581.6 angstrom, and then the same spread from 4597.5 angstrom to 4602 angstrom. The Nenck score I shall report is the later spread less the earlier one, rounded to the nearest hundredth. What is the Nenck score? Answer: -0.04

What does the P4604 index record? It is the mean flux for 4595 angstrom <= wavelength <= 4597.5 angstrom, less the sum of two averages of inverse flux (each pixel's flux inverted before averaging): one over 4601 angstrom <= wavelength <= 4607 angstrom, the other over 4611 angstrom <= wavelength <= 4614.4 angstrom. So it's 10.6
